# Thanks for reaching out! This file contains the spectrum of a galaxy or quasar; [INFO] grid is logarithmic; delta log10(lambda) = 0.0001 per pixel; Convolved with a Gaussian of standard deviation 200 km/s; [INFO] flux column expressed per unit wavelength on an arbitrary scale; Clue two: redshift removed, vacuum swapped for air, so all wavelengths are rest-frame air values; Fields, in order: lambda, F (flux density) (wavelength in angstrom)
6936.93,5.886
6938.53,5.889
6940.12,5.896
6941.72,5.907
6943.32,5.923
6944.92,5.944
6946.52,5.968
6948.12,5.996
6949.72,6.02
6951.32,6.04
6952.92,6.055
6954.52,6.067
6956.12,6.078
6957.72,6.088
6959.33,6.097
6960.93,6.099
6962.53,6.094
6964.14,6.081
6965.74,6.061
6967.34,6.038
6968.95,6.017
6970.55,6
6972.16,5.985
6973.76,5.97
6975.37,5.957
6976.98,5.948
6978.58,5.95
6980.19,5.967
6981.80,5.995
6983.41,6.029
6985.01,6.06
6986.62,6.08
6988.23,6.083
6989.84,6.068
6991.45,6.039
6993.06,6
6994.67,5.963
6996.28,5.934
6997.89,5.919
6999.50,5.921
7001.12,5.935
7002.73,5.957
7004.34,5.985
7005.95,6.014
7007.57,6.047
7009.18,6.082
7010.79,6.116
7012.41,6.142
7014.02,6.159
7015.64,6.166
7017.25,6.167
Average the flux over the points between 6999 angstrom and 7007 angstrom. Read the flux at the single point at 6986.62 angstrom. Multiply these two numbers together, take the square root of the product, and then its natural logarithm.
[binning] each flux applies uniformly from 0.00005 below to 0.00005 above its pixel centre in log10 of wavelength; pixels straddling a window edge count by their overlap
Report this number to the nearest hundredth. 1.80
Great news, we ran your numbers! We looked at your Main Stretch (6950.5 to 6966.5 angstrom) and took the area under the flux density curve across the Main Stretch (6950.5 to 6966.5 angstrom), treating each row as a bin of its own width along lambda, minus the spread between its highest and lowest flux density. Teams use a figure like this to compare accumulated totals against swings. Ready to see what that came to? 97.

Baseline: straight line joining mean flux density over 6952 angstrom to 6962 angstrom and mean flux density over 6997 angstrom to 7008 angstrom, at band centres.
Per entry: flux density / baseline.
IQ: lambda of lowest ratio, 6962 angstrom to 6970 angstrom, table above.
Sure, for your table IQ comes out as 6968.95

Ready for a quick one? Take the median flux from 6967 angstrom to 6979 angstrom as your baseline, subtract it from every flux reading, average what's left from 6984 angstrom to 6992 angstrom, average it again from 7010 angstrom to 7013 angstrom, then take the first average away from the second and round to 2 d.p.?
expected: 0.06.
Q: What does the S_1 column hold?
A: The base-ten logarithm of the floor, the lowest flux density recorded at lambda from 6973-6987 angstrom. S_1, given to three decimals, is 0.774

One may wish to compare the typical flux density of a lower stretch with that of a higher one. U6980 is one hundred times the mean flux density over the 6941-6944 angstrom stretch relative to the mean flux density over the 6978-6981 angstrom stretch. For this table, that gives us 99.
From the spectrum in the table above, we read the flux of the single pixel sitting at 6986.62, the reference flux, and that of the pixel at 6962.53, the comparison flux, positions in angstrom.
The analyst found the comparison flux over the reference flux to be 1.002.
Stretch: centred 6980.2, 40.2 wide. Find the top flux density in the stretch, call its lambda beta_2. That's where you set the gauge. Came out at 6960.93 angstrom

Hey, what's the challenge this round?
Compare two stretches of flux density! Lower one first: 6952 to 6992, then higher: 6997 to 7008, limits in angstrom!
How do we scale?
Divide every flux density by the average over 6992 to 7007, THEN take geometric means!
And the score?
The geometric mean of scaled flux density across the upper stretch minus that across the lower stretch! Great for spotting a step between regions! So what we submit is -0.011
